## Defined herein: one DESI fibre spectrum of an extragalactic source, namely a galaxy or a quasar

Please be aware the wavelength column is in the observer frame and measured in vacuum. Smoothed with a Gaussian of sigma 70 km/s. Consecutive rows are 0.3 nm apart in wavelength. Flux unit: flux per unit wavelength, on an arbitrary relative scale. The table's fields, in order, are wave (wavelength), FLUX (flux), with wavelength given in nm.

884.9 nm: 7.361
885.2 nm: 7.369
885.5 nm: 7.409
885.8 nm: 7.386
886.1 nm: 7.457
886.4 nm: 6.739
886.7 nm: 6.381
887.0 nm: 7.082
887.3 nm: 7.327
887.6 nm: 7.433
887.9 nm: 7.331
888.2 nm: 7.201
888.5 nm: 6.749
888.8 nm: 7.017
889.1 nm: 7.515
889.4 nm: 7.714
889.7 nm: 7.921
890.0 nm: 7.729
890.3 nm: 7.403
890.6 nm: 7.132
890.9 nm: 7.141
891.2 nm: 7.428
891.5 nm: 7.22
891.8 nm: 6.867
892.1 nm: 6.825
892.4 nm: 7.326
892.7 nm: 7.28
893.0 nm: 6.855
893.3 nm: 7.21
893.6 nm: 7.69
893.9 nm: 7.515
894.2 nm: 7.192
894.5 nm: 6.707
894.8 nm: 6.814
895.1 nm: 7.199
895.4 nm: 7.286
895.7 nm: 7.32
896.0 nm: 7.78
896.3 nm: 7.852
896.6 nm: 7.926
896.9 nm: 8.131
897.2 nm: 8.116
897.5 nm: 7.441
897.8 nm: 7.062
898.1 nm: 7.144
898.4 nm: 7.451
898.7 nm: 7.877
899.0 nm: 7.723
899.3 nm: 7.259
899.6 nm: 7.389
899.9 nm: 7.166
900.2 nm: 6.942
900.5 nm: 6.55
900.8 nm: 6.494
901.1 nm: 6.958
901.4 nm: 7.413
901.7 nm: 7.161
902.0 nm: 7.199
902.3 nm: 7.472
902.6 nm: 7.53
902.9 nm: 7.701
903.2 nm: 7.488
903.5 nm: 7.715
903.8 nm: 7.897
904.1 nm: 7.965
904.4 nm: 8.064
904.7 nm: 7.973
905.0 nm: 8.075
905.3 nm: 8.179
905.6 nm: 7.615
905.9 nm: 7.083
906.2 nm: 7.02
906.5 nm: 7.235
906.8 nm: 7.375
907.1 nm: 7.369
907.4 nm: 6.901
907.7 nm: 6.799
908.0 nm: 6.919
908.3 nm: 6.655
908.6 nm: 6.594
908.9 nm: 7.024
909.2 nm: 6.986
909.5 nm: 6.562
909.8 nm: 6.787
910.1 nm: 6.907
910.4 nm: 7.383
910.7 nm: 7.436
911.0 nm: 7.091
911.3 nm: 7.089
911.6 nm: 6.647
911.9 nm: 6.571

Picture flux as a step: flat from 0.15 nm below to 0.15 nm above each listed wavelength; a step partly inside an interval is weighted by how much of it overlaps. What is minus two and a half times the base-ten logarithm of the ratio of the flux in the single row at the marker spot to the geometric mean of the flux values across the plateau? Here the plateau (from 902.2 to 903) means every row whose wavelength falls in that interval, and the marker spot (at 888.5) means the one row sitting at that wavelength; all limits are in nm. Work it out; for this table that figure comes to 0.12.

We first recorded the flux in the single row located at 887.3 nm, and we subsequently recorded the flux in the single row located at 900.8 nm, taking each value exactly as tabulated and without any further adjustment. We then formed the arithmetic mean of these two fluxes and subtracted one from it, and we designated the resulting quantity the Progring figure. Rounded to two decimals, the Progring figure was 5.91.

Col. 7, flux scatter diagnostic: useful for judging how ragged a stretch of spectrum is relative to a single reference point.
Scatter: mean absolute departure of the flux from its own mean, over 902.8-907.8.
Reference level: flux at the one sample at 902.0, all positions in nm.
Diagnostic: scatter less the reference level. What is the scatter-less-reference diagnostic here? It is -6.8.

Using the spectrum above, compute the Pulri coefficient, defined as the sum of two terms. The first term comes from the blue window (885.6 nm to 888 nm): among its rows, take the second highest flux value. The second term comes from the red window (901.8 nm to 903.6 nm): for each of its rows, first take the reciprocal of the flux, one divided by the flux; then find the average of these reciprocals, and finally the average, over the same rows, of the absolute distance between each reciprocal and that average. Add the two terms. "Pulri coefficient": 7.44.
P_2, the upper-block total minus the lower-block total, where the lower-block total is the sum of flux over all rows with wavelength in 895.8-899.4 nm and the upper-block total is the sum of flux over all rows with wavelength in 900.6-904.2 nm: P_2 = -3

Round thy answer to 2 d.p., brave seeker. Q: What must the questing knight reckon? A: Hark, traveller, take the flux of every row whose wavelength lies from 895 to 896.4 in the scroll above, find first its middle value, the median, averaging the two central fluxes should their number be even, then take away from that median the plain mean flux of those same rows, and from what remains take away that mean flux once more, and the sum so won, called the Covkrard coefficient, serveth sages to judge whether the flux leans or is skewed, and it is -7.65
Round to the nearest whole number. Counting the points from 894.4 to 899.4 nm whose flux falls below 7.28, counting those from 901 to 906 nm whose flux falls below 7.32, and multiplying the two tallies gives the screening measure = 24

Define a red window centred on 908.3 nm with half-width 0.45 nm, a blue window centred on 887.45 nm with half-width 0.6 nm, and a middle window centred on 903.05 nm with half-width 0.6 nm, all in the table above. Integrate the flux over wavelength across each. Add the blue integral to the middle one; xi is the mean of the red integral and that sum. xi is 12.0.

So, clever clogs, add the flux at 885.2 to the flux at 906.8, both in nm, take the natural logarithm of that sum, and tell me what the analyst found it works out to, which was 2.69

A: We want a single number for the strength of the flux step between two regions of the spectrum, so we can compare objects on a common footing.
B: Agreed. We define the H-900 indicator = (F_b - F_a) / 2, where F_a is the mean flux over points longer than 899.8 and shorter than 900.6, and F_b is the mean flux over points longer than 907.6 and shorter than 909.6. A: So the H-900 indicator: -0.05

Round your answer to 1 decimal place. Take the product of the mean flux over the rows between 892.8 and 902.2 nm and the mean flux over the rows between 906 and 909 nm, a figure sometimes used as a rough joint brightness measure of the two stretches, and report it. 51.1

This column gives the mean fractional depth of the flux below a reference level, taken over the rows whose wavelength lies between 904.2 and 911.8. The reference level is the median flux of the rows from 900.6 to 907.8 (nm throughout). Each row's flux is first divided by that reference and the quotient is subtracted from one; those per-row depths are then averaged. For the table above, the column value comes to 0.034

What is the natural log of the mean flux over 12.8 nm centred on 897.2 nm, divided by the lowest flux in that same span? 0.120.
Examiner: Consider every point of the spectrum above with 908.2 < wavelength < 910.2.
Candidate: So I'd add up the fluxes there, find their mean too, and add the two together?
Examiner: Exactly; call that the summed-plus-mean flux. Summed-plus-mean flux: 54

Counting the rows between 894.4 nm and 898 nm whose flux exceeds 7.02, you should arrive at 10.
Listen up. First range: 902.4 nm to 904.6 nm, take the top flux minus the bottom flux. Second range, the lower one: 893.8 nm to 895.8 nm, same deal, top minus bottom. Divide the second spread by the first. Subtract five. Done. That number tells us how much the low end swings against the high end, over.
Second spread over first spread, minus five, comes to -3.60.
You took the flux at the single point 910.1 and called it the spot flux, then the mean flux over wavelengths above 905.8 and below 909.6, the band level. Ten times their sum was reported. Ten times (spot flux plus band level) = 139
